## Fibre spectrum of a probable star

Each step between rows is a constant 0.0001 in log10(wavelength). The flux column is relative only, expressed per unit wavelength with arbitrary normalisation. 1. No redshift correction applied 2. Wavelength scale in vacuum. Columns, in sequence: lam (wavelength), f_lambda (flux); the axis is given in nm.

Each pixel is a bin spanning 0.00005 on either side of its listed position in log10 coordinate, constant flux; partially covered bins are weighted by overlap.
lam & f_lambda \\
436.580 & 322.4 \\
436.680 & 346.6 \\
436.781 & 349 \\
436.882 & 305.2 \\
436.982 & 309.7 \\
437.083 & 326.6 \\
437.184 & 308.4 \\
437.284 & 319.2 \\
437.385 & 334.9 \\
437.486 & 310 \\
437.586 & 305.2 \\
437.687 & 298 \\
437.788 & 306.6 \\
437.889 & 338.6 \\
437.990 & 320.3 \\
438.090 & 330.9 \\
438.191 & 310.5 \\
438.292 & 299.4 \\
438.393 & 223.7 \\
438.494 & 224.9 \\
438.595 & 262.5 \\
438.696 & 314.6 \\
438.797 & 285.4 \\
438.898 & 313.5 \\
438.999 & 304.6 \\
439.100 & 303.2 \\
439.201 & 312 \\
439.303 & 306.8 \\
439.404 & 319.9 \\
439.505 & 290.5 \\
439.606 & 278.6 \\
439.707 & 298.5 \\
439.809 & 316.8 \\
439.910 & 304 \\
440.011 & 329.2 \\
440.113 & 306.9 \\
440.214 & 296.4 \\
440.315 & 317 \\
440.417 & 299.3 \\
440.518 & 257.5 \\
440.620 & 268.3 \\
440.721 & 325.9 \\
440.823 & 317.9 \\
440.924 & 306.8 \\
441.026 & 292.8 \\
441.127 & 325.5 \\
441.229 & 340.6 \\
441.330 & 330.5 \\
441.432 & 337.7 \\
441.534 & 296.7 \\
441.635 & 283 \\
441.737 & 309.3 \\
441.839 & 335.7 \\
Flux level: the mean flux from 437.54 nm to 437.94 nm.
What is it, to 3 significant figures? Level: 312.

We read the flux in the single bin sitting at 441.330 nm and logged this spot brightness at 330.5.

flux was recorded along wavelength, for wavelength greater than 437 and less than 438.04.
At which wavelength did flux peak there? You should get 437.889 nm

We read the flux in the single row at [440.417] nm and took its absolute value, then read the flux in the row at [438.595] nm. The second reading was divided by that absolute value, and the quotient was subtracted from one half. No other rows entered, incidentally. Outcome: -0.38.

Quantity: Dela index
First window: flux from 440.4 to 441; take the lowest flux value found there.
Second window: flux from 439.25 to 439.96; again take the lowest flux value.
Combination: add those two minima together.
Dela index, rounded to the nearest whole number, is 536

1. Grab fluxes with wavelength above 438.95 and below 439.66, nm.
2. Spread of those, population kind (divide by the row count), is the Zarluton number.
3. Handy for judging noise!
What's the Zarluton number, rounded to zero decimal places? 13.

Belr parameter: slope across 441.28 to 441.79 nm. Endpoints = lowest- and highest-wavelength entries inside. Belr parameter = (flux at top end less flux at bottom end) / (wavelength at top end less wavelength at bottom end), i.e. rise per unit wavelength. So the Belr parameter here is -52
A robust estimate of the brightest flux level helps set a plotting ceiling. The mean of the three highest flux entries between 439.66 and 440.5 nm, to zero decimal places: 321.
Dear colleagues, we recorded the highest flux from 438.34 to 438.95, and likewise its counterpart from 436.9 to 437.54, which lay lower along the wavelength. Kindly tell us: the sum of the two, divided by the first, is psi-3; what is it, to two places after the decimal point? 2.06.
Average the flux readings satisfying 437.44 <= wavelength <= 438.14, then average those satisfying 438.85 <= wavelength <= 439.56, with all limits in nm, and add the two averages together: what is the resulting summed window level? 623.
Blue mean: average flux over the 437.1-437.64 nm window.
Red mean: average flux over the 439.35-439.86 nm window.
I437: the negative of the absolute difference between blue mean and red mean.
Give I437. -15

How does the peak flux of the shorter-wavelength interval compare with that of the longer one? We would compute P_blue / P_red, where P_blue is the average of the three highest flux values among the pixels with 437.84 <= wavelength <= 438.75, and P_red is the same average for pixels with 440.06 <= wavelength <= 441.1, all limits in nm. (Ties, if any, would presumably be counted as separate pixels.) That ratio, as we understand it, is 1.03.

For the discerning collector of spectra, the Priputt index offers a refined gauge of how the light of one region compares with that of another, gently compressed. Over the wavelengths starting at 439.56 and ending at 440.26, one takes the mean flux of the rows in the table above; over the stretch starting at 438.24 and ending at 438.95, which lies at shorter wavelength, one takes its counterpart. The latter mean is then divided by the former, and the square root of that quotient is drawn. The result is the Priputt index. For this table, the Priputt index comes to 0.95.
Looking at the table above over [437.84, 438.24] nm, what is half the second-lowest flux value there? 160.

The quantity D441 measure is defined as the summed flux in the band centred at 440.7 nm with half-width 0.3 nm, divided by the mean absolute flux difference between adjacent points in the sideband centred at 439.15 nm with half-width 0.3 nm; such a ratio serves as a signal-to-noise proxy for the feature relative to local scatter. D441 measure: 237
